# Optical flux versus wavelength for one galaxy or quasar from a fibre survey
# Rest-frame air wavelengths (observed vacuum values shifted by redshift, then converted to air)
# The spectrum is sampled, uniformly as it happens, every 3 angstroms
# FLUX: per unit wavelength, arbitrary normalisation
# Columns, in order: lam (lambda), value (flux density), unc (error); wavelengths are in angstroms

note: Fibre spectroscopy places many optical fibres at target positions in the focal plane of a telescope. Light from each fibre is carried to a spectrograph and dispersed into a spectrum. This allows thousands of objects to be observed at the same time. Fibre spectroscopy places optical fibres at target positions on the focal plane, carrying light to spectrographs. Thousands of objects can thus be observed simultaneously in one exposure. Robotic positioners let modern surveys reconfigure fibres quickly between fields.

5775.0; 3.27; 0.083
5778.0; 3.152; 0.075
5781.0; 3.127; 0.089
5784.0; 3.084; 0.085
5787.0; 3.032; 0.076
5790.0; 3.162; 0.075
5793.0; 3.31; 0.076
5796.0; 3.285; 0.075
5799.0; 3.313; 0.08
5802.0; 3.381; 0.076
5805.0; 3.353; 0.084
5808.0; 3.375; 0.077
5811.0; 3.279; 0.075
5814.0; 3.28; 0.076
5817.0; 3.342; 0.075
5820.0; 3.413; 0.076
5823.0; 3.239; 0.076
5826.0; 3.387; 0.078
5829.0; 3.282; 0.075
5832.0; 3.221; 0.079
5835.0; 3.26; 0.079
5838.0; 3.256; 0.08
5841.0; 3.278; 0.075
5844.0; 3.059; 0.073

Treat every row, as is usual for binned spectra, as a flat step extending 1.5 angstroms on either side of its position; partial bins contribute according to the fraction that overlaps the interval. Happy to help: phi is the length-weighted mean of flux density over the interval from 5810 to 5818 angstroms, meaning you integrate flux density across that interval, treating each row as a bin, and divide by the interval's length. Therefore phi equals 3.30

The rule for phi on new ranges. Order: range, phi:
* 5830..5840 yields 3.25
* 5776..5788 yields 3.11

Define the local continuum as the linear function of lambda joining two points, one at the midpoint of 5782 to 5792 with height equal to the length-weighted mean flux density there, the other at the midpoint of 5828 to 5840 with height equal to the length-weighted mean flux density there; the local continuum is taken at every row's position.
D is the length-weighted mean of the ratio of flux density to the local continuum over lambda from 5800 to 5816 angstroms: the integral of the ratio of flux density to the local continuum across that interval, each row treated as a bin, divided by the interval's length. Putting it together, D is 1.05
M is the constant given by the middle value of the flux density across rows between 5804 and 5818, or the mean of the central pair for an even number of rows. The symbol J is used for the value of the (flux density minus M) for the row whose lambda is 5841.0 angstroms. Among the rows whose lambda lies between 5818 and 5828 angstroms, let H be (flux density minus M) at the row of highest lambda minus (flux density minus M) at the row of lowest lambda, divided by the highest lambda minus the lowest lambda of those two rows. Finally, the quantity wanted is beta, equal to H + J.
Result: -0.07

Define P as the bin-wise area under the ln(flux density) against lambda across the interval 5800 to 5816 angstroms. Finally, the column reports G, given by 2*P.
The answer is 39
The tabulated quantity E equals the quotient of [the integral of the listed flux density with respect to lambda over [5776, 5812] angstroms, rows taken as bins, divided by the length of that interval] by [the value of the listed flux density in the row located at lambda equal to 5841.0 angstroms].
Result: 0.99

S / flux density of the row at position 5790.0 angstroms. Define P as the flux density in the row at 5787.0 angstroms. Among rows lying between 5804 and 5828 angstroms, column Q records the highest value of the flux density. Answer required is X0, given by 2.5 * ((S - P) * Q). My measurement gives 1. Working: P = 3.032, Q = 3.413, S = 3.162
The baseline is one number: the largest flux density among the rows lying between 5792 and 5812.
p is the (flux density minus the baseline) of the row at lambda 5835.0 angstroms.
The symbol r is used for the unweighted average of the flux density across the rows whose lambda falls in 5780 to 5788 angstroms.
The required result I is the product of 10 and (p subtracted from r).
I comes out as 32.0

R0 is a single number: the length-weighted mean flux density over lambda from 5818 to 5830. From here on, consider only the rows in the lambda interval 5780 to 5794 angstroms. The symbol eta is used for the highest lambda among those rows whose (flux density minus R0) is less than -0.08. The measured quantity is 5790.0 angstroms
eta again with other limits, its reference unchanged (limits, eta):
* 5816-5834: 5832.0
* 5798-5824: 5823.0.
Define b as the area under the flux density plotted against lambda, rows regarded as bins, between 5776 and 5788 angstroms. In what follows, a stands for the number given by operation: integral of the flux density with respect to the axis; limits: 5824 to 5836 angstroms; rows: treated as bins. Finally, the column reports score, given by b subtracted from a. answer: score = 2.1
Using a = 39.4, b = 37.3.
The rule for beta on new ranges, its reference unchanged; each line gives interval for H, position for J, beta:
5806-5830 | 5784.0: -0.26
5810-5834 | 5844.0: -0.29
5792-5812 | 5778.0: -0.19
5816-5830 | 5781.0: -0.22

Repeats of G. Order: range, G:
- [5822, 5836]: 33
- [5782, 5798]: 37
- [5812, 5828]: 38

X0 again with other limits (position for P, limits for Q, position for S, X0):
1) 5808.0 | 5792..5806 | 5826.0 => 0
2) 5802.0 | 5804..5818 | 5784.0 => -3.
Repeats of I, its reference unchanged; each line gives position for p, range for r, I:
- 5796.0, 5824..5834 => 33.9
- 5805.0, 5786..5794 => 32.0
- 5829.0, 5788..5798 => 33.5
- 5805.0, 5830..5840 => 32.7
